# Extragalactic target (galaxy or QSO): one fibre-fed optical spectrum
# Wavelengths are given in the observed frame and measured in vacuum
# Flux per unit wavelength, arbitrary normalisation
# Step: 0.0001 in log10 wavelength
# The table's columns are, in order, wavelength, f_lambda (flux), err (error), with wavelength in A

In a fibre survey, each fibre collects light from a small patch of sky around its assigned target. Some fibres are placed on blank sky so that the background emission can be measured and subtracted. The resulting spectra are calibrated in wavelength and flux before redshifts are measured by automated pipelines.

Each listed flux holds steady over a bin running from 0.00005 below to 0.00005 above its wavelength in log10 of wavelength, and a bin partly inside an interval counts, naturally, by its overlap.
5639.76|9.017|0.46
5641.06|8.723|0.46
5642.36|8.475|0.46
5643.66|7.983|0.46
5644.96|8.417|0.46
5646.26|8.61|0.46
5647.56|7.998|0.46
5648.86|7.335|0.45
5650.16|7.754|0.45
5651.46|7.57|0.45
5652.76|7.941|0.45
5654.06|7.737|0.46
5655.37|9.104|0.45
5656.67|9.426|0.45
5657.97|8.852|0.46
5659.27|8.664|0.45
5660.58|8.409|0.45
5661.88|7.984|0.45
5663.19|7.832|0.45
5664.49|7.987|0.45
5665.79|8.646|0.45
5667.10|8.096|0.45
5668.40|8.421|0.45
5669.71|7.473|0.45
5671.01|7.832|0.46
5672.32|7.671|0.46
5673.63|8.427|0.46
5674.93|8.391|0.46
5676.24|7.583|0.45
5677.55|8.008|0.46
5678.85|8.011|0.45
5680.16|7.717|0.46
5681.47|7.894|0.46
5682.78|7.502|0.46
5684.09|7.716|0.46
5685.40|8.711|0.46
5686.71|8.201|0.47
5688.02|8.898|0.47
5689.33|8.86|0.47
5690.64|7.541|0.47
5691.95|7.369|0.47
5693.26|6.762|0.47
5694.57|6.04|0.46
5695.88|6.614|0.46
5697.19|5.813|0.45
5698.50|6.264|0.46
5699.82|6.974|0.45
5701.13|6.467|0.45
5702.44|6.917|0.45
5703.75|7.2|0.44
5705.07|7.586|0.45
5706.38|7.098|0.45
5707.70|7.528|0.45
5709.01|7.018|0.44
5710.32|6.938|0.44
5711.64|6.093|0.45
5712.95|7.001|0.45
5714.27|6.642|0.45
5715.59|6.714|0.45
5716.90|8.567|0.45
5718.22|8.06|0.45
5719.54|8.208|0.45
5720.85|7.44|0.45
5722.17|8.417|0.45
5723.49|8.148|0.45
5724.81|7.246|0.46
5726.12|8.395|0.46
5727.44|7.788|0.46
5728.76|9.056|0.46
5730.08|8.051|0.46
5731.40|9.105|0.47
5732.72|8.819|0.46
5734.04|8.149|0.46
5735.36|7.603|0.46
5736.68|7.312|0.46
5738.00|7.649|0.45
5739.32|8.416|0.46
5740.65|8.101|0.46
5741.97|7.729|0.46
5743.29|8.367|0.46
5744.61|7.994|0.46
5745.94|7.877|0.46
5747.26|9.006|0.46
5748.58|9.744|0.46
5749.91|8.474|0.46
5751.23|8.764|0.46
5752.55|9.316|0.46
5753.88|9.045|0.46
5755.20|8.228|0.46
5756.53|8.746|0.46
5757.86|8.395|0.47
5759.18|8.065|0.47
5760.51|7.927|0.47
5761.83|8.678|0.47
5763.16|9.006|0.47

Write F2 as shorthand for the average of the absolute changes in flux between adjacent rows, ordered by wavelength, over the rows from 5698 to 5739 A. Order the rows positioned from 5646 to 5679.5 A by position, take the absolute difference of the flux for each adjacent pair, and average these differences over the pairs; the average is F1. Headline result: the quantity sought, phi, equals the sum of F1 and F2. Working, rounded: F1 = 0.44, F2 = 0.62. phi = 1.06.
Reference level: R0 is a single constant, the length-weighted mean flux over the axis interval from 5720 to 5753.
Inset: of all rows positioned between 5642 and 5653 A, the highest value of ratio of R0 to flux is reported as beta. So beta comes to 1.13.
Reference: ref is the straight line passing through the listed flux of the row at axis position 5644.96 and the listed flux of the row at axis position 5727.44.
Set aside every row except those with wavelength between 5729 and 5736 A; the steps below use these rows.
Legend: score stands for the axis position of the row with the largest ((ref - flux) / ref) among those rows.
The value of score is 5735.36 A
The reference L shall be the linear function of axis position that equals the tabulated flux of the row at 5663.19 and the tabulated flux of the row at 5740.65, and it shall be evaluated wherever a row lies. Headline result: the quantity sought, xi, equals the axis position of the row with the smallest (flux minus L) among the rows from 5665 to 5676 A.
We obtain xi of 5669.71 A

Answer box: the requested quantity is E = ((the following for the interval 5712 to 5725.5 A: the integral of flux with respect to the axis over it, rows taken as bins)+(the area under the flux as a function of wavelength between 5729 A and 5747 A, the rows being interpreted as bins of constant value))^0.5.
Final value 16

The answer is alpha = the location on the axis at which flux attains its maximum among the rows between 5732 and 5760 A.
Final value 5748.58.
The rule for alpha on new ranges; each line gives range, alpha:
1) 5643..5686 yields 5656.67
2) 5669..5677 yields 5673.63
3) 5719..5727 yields 5722.17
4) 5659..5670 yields 5659.27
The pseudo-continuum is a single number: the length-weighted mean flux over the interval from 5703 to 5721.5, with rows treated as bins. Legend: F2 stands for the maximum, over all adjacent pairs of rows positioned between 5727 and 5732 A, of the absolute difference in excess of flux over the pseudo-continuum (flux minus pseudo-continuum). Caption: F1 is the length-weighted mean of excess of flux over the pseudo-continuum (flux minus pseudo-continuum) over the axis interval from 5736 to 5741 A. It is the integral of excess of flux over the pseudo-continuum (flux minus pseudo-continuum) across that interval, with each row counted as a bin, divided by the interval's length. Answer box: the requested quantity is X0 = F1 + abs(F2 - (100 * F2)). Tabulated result 126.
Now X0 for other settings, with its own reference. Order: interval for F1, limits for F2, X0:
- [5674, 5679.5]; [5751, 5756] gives 82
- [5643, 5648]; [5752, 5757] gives 82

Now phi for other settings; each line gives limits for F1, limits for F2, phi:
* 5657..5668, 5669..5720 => 0.84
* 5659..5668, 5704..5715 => 0.88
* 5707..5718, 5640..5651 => 1.10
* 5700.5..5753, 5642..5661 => 1.06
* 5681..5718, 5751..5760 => 1.04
